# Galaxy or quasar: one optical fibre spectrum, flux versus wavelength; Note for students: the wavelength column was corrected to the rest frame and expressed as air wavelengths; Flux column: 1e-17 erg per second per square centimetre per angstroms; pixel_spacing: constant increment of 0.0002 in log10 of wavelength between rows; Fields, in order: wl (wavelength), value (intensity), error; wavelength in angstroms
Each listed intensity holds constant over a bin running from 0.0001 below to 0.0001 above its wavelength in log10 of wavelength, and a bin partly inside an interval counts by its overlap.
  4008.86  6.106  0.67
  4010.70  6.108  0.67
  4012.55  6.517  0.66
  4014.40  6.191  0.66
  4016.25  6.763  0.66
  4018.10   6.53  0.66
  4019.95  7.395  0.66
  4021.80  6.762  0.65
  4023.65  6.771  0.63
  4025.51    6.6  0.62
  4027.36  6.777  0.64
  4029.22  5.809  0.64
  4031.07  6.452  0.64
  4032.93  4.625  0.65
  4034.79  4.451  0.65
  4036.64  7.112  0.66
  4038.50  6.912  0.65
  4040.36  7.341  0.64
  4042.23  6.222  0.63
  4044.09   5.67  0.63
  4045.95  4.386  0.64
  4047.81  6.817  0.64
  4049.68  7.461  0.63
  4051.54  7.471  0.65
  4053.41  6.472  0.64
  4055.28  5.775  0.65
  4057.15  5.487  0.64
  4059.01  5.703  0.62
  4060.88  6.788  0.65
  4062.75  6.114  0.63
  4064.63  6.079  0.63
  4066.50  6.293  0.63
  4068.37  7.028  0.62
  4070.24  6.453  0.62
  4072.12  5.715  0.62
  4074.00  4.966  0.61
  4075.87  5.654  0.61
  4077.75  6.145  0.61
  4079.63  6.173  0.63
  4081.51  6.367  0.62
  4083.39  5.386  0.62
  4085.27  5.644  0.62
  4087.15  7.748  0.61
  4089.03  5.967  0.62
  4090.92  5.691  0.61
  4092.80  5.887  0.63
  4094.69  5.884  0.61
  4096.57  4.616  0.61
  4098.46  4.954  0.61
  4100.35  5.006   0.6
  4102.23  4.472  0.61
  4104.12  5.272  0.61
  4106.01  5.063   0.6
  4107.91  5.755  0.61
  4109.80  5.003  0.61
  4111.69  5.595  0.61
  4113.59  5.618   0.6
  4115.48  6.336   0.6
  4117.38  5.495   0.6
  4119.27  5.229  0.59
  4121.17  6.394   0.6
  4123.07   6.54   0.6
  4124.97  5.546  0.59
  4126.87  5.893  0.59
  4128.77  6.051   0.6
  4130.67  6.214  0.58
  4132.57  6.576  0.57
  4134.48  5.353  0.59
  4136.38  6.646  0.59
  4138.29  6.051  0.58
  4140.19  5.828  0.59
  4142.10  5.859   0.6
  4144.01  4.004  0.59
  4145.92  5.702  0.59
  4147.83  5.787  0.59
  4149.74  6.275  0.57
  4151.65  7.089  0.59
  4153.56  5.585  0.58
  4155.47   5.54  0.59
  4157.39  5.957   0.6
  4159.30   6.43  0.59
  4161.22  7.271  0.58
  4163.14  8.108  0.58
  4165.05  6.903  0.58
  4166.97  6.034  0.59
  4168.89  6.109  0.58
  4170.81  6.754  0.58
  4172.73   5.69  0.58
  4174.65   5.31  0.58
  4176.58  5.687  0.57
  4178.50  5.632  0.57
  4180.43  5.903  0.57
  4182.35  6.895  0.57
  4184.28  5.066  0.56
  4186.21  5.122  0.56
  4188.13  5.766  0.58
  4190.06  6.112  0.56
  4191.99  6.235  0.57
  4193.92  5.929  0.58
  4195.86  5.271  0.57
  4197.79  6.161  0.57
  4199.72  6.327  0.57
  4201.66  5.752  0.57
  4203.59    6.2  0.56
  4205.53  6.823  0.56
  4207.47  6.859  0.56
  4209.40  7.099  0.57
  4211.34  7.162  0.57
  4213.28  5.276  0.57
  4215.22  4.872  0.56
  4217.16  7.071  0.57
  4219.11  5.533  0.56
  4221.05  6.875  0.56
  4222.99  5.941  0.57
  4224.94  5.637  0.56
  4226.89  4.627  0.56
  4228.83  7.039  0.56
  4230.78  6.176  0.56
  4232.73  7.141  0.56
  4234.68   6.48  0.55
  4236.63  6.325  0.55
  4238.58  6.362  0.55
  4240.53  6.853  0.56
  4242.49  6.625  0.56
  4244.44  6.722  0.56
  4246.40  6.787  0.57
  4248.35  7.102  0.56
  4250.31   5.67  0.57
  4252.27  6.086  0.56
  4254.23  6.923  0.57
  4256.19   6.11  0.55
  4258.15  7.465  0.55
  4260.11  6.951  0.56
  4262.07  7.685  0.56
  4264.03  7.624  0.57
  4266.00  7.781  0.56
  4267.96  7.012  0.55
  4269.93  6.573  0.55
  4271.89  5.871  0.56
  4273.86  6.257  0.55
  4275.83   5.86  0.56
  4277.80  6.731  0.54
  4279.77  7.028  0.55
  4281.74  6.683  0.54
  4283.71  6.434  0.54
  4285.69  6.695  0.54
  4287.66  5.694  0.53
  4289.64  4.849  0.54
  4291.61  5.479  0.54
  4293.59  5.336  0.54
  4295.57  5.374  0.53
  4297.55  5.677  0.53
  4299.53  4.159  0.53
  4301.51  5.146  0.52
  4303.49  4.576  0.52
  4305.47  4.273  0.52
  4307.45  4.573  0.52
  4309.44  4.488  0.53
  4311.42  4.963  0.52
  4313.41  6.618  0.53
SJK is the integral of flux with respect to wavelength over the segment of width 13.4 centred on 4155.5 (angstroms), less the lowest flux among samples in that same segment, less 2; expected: 77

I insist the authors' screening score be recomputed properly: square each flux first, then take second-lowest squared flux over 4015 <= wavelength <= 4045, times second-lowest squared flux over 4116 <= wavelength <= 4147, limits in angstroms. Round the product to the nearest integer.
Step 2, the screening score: 585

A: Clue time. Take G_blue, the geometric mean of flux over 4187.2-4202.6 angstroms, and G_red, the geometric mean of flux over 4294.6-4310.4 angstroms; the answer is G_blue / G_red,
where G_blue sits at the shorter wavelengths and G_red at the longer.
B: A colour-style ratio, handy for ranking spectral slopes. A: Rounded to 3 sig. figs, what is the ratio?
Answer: 1.25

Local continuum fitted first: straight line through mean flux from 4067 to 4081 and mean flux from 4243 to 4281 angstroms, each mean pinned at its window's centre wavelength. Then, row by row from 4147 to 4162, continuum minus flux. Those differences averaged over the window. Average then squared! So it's 0.01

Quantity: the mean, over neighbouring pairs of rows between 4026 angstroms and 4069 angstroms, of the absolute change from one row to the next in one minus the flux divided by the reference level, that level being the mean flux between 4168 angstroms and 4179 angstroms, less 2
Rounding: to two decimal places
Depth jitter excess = -1.86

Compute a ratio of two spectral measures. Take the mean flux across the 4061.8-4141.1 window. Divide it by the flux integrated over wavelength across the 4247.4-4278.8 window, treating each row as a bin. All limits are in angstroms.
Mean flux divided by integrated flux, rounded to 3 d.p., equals 0.028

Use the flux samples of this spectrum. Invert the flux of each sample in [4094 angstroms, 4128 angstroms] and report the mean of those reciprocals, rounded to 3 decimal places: 0.184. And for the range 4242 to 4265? 0.148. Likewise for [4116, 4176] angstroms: 0.167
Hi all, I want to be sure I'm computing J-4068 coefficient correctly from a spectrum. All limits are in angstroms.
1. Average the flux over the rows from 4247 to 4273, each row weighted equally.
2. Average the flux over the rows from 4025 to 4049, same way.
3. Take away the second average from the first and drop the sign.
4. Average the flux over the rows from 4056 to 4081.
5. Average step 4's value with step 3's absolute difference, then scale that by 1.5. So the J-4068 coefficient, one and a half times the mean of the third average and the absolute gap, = 5.1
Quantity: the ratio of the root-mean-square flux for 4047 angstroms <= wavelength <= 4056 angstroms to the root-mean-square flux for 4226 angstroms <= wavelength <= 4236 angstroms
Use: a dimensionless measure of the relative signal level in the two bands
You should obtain 1.07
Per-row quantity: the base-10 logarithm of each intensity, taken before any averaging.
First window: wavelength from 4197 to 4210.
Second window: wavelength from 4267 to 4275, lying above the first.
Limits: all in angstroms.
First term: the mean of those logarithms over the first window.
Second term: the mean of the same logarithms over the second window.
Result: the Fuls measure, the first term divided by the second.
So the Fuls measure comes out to 1.00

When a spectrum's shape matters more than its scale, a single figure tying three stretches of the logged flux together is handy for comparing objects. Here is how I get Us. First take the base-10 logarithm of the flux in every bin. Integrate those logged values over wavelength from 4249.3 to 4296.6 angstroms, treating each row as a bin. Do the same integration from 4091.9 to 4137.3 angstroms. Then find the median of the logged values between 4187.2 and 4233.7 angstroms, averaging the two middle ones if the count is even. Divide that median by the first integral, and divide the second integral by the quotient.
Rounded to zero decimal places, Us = 1637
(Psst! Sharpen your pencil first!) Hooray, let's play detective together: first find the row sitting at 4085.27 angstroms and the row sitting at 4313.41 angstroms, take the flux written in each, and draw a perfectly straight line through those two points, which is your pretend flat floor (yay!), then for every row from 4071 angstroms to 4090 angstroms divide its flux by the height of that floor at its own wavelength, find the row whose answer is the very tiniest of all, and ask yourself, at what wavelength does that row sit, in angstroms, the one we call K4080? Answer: 4074.00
